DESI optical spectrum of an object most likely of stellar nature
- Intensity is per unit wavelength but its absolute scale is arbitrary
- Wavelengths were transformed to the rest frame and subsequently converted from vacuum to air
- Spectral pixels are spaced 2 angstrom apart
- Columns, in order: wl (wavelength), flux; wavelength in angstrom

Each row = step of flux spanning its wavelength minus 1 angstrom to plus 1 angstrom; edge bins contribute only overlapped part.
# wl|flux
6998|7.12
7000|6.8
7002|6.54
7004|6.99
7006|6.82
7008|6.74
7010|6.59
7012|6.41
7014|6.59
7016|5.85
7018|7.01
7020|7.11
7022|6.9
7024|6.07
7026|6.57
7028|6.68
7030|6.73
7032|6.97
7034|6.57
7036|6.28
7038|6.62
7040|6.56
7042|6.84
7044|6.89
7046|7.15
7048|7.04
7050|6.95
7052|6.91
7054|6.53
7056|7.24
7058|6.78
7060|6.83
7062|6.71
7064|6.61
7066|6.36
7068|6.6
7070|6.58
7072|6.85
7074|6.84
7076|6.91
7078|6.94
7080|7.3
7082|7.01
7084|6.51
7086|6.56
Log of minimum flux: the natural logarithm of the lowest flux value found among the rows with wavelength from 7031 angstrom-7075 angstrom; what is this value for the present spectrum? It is 1.84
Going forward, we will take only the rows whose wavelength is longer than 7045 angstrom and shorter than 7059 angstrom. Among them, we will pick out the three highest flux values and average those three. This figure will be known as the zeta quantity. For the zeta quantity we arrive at 7.1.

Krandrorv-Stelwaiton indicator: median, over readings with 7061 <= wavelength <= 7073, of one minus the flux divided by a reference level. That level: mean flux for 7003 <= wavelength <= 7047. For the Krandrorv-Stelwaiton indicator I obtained 0.011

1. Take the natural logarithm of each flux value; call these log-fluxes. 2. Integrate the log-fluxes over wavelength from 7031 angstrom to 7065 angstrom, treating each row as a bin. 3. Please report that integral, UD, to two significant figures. 65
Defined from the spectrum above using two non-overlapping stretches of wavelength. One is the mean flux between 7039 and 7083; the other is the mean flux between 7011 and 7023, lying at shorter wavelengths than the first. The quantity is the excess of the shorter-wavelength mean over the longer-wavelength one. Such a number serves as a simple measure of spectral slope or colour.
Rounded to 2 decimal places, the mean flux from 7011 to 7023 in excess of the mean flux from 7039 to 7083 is -0.19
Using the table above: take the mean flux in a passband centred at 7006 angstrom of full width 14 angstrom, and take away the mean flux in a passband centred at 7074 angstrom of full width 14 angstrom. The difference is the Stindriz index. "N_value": -0.16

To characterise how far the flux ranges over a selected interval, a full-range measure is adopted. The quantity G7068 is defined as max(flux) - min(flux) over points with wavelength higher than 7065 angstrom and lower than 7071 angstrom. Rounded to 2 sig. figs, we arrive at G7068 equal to 0.24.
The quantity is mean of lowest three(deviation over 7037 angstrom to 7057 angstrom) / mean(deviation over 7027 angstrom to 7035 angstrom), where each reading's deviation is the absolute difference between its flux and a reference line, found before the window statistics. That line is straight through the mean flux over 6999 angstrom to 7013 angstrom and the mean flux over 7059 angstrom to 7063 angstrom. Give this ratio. 1.1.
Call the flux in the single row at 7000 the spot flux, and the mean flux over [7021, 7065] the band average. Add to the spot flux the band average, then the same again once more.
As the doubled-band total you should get 20.3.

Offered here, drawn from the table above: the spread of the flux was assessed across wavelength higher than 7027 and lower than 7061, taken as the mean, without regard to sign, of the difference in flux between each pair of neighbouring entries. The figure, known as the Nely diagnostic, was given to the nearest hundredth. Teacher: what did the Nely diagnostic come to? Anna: 0.24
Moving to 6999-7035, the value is 0.34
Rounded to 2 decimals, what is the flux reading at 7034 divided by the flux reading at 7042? 0.96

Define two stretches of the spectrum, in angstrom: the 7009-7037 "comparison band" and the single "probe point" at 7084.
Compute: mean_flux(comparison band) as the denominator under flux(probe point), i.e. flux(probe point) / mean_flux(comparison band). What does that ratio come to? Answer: 0.99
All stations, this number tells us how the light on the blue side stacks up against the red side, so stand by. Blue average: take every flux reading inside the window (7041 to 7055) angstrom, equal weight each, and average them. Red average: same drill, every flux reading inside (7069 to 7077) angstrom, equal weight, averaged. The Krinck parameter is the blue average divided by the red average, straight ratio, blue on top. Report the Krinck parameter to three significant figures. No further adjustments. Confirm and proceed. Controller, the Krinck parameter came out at 1.02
